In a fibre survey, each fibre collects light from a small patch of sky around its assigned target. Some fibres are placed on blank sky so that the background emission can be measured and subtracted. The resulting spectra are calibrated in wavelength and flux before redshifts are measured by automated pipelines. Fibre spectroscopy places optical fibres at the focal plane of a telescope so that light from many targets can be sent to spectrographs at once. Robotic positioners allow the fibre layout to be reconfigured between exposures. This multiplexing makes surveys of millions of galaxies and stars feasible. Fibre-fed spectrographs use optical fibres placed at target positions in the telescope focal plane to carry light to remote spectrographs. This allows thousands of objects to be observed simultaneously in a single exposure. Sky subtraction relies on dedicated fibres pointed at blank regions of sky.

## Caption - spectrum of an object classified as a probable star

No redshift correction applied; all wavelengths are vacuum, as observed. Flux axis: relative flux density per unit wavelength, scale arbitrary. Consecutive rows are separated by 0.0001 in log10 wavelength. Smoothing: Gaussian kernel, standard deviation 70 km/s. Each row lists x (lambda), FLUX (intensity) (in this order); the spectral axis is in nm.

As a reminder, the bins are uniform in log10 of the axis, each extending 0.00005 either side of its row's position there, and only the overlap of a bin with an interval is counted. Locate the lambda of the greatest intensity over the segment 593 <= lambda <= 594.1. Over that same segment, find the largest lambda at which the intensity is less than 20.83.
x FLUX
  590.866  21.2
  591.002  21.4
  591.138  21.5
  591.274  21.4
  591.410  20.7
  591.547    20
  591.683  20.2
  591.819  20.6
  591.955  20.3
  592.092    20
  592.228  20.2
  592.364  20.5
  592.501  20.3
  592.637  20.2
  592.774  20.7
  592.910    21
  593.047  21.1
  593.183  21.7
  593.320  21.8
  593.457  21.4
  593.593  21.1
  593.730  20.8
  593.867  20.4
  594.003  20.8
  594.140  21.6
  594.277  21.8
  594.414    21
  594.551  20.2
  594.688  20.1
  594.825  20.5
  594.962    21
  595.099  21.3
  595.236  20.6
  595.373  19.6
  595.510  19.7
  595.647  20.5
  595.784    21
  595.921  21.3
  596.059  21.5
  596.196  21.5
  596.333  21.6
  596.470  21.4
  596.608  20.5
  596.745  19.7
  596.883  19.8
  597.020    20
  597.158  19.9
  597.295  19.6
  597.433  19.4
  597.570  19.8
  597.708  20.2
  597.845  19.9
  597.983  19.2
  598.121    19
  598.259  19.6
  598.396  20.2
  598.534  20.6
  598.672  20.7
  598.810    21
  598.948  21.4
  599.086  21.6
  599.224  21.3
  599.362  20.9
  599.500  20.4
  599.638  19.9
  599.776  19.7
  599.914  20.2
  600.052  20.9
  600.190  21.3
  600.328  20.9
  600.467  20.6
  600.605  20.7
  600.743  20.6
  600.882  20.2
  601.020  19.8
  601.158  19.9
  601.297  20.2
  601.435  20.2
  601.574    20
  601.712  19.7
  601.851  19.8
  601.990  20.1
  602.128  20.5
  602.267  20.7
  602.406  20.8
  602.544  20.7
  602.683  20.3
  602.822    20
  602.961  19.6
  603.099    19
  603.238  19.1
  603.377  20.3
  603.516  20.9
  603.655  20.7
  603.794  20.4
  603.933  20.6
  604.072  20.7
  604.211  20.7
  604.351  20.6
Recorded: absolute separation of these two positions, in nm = 0.68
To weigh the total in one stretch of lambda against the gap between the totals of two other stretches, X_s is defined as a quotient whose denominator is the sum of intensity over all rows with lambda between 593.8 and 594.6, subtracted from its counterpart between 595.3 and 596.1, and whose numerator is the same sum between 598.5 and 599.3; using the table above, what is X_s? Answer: -58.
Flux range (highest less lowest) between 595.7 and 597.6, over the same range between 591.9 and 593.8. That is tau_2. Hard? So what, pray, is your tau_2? 1.2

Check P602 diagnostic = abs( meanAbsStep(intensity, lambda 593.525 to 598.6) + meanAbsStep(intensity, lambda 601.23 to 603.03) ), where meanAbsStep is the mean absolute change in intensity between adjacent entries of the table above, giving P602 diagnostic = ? 0.65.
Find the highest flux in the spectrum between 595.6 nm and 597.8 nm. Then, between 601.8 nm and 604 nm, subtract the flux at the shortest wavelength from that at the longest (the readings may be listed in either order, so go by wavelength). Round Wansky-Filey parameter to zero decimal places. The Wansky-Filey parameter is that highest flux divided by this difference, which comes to 27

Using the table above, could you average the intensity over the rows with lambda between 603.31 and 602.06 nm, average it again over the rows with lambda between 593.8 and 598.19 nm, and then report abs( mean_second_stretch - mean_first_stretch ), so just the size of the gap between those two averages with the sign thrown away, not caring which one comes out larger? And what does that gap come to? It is 0.37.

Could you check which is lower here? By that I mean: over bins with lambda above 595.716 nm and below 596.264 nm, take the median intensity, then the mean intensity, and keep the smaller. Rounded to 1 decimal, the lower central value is 21.3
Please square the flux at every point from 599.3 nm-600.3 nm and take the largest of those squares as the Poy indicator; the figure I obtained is 454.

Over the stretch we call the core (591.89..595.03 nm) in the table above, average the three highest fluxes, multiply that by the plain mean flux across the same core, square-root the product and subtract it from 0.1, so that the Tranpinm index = -21.2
